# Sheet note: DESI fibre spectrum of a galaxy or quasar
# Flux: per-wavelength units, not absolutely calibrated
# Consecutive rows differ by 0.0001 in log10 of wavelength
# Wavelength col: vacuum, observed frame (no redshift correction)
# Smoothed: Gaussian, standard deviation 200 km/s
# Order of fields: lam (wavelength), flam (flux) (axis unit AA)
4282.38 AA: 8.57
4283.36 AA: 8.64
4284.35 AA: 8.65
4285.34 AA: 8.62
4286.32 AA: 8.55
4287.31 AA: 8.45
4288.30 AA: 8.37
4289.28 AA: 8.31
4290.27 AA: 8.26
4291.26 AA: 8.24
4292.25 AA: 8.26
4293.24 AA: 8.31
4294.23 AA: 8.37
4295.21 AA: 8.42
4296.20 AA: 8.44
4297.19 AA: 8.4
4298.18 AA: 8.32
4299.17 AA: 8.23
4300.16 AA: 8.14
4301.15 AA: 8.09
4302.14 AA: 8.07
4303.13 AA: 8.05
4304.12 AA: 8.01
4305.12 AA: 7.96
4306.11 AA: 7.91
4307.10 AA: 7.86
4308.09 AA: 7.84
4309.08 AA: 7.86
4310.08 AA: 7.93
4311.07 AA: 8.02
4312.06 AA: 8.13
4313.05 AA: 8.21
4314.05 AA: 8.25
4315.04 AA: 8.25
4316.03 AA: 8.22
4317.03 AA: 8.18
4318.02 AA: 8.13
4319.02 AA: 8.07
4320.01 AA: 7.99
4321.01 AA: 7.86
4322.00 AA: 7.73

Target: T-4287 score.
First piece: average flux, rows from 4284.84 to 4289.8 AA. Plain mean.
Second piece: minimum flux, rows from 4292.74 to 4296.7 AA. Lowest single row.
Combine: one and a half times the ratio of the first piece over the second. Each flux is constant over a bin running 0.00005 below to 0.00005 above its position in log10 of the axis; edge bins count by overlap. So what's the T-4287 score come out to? 1.53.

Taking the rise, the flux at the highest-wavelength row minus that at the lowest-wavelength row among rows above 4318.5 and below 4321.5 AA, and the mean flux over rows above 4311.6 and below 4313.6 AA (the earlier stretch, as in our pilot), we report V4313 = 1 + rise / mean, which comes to 0.974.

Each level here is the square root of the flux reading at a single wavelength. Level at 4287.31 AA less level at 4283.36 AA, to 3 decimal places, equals -0.032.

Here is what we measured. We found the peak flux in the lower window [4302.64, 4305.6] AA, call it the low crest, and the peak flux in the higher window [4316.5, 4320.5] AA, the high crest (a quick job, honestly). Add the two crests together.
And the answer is 16.2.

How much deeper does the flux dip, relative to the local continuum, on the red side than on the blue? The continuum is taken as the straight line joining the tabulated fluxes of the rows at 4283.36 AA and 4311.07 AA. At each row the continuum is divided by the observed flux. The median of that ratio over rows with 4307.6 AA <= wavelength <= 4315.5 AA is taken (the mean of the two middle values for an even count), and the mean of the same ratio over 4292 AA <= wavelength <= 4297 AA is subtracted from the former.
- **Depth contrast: -0.01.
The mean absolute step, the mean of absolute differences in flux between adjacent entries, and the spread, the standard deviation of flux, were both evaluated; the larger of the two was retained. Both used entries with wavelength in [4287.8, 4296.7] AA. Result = 0.07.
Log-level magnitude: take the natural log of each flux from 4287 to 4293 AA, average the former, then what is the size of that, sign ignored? 2.12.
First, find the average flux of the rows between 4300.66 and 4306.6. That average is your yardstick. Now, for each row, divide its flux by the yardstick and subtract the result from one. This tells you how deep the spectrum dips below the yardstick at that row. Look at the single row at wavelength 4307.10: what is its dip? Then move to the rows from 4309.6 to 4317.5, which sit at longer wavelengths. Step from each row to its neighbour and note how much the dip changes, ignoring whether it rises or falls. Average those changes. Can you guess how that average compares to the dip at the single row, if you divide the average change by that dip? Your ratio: 0.4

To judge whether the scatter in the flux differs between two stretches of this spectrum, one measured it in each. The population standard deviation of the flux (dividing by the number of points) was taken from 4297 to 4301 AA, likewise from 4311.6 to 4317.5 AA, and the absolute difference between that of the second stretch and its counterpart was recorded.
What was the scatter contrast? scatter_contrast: 0.055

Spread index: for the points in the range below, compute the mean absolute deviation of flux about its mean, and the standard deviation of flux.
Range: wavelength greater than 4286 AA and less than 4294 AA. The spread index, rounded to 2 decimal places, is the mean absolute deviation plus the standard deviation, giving 0.19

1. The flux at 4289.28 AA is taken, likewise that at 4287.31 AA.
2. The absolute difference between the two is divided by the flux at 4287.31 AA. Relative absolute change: 0.017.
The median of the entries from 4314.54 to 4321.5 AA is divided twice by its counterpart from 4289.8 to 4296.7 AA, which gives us 0.118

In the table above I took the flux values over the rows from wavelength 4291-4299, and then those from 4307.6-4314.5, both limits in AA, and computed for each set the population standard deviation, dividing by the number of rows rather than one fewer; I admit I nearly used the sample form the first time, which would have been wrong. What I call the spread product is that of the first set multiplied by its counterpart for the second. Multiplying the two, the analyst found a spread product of 0.011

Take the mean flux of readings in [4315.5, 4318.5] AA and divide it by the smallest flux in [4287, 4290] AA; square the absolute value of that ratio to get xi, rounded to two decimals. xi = 0.97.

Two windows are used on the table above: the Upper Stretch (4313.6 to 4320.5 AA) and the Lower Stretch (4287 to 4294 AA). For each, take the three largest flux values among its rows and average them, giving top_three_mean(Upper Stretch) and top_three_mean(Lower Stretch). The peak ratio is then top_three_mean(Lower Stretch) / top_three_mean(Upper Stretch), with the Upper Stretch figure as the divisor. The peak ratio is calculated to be 1.02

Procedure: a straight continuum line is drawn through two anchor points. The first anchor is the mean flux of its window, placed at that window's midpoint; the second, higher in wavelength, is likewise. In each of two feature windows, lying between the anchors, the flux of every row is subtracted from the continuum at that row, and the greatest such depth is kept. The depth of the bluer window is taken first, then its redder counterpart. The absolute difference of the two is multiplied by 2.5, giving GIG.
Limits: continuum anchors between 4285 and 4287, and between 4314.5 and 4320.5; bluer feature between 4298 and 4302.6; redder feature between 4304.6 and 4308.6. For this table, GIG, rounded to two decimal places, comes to 0.37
